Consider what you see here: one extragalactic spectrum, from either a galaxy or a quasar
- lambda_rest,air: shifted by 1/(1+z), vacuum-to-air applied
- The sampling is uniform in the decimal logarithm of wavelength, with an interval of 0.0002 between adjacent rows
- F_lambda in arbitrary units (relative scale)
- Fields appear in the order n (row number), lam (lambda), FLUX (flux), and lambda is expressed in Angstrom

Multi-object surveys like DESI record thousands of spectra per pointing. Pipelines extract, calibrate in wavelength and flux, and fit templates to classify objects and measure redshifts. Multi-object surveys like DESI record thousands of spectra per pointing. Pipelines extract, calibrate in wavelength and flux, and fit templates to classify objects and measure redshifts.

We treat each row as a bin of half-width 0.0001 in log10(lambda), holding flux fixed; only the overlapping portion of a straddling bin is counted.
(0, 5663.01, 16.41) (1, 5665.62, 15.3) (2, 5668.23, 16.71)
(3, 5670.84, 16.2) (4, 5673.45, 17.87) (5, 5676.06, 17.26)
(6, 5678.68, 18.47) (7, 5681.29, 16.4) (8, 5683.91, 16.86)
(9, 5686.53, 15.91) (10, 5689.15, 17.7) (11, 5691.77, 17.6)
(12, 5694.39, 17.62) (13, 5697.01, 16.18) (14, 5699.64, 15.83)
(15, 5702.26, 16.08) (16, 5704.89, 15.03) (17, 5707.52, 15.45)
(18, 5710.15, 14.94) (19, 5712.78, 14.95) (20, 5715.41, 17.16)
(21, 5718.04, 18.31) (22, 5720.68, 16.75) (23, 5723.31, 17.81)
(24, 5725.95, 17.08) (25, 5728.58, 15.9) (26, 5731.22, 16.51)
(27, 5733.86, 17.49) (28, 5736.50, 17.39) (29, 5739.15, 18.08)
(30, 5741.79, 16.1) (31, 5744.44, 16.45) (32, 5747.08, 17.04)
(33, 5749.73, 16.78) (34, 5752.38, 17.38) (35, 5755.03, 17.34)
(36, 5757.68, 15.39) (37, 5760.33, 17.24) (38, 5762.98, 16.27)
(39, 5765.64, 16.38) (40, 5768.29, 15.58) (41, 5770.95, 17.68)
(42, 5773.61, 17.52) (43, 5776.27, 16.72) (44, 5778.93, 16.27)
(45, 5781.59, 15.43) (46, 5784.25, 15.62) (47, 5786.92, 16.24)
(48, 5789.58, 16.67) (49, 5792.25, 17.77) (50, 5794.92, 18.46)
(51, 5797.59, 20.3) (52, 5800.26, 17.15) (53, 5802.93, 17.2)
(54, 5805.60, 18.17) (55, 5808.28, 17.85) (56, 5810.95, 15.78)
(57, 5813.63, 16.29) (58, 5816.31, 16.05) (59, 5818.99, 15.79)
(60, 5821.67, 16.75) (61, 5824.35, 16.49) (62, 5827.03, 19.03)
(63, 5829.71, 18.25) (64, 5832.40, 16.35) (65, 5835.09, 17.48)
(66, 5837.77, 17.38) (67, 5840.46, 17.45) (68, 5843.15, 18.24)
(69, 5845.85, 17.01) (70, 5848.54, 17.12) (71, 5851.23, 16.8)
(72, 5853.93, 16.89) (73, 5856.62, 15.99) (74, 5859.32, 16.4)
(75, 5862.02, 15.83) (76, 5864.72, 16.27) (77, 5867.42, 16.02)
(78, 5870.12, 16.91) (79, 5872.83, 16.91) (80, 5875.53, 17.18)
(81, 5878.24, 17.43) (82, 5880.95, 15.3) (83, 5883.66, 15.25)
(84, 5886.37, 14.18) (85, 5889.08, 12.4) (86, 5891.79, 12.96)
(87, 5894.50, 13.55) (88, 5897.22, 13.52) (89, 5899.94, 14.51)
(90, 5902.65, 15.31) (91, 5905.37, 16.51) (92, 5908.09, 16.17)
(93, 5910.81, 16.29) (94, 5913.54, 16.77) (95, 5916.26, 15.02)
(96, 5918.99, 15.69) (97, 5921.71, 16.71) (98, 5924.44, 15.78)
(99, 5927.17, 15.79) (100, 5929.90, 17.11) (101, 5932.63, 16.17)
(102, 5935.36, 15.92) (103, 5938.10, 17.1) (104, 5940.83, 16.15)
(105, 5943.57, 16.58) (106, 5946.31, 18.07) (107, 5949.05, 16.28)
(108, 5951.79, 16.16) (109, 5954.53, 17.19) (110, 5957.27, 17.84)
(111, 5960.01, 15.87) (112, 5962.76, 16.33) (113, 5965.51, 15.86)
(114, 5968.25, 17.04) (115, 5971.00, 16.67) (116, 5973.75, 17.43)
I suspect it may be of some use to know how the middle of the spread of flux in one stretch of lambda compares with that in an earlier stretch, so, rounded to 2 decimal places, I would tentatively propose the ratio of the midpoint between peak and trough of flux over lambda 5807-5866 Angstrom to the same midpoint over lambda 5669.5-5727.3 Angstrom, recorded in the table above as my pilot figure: 1.04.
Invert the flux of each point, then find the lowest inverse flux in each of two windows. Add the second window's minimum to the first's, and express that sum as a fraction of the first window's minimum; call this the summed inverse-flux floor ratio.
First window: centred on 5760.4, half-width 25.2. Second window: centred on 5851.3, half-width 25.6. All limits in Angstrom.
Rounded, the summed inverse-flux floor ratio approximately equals 1.95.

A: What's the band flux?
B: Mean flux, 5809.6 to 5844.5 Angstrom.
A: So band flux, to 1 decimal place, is 17.0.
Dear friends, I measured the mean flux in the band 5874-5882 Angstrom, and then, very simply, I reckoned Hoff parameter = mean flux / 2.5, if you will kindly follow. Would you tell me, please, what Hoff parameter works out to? 6.7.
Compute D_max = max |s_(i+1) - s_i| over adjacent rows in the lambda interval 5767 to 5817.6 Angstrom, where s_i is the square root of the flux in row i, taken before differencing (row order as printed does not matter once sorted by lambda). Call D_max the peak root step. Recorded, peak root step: 0.364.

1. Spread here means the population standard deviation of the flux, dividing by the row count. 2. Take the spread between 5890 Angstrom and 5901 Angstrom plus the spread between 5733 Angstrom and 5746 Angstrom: 1.28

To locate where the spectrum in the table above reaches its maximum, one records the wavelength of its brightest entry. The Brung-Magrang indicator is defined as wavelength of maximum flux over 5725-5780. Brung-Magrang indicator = 5739.15 Angstrom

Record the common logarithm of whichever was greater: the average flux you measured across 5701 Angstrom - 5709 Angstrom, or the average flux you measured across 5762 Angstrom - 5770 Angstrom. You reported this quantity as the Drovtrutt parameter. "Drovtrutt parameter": 1.21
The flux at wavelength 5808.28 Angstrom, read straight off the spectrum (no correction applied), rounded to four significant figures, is 17.85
